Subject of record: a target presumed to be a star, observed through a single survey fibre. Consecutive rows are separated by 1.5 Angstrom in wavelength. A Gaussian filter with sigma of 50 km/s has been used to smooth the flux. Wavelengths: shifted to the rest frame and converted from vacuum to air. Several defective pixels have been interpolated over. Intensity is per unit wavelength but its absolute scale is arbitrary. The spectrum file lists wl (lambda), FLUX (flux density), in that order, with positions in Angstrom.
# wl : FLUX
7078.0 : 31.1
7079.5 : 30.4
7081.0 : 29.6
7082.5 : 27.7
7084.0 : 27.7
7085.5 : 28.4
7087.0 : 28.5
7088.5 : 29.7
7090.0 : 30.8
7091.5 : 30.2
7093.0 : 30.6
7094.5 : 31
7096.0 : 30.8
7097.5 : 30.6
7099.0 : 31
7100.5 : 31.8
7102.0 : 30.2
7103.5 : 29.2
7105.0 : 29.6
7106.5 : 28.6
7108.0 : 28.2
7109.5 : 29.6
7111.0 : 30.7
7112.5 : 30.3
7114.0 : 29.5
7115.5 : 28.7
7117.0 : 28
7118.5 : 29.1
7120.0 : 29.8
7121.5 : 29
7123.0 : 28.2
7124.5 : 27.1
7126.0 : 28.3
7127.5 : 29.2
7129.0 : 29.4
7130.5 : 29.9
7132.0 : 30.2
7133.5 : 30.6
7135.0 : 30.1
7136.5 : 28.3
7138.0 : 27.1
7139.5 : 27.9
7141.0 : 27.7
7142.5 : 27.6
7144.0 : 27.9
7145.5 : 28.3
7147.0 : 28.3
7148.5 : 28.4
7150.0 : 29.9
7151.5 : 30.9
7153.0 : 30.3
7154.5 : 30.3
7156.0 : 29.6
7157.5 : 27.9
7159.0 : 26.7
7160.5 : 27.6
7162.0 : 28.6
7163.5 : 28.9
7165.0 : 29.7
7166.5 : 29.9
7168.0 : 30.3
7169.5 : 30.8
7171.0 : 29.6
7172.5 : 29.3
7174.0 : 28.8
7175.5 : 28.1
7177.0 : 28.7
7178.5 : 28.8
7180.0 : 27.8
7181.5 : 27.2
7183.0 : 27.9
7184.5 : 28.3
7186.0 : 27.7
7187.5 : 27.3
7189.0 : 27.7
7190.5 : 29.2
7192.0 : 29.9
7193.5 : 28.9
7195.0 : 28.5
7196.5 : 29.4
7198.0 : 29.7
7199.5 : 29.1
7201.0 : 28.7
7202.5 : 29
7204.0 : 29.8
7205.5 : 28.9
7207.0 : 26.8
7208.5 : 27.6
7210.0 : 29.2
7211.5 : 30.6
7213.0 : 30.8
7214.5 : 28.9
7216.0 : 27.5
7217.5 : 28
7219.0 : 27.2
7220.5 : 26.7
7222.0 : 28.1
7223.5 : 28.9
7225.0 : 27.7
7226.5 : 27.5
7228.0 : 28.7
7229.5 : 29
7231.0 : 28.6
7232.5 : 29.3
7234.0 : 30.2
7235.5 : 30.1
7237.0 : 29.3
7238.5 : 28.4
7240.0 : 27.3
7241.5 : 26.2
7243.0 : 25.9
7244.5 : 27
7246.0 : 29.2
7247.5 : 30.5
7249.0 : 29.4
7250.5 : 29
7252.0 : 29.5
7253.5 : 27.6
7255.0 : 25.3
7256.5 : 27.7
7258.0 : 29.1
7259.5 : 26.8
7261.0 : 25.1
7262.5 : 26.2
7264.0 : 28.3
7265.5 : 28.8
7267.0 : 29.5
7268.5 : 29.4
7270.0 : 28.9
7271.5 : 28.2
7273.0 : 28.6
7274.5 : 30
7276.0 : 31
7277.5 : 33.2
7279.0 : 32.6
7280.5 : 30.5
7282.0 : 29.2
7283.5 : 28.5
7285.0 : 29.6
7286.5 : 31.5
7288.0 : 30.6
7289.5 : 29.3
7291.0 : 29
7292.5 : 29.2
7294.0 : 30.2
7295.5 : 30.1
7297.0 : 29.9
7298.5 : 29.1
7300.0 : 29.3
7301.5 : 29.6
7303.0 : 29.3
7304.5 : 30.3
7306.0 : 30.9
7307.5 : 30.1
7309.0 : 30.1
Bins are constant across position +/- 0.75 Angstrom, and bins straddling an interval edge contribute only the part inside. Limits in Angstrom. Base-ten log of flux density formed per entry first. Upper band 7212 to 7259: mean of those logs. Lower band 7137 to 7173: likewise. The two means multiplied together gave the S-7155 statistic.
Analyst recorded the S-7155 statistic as 2.12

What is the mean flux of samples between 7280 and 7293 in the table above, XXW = 29.71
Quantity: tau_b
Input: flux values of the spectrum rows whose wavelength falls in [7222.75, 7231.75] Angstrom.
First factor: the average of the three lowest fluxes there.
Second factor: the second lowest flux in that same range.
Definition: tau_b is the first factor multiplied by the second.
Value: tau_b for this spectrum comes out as 774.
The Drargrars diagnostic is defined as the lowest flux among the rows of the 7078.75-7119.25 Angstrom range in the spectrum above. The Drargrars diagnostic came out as 27.7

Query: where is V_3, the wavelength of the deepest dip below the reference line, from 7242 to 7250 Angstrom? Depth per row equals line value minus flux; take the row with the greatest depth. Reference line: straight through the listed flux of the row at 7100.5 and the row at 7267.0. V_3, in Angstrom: 7243.0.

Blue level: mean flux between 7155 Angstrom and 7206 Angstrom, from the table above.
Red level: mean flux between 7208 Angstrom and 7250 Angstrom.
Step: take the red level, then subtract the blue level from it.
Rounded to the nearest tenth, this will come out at -0.3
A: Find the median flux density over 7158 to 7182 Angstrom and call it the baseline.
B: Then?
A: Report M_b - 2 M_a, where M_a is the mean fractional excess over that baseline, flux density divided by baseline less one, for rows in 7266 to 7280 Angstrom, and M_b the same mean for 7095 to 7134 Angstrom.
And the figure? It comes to -0.07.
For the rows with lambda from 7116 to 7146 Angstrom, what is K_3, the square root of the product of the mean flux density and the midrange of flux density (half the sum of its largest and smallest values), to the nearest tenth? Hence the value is 28.8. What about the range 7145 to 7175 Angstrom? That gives 29.0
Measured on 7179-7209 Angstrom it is 28.4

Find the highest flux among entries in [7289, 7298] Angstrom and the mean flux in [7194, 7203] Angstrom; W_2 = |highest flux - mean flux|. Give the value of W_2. 1.1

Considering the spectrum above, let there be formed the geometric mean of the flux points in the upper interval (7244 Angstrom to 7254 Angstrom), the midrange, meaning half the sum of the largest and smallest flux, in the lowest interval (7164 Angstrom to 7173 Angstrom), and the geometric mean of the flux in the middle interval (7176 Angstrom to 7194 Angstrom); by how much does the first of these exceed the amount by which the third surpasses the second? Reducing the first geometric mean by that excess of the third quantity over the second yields 30.6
